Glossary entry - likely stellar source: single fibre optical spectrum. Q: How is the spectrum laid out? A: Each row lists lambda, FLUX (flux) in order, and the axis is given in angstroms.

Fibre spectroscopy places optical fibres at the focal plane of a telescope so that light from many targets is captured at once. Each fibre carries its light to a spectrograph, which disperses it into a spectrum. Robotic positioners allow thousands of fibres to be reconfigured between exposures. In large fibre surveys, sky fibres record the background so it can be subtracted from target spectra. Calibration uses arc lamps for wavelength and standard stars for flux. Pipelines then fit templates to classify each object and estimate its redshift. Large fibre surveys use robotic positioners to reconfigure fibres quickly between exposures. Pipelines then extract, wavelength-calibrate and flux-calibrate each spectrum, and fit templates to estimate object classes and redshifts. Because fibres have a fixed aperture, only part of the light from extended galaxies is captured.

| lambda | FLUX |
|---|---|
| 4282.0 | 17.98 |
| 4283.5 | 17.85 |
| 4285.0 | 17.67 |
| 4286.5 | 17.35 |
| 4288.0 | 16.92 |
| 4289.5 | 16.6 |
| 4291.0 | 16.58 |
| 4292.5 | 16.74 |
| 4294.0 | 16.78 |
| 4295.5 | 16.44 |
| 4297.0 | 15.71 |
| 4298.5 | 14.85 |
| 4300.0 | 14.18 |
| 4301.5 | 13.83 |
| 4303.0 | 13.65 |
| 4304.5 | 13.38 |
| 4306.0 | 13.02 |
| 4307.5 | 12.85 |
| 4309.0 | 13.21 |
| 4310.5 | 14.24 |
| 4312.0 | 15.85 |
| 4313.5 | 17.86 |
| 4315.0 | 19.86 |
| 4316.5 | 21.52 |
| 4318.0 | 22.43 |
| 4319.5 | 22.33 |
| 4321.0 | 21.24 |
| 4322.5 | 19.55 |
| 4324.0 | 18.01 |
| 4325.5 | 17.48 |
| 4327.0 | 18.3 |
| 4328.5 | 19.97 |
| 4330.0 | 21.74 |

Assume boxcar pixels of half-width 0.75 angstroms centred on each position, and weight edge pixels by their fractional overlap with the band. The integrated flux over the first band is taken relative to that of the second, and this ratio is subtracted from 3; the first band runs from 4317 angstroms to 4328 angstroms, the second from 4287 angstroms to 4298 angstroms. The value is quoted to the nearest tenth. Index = 1.8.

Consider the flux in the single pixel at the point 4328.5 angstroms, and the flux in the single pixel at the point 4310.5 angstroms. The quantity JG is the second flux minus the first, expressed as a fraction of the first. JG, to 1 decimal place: -0.3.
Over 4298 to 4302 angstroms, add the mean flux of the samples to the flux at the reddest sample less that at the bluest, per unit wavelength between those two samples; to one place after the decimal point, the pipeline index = 13.9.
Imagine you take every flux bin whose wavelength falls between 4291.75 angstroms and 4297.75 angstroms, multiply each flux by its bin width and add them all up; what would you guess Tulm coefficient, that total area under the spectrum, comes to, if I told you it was 99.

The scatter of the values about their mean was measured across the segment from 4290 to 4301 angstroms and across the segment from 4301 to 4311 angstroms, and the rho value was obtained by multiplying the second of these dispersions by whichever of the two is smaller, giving 0.2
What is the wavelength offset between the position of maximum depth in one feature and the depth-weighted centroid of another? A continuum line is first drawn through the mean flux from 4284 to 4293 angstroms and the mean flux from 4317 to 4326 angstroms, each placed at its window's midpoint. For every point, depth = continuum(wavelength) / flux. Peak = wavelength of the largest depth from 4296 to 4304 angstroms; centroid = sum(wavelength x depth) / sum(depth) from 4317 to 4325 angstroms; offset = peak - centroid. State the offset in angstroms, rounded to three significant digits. -18.2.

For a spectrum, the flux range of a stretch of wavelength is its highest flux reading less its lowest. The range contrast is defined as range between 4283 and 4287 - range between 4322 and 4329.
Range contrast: -2.0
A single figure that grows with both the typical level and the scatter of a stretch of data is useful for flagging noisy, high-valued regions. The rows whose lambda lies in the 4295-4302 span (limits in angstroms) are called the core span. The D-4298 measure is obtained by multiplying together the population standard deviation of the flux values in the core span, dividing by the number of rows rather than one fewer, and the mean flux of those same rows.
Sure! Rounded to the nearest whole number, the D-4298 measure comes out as 14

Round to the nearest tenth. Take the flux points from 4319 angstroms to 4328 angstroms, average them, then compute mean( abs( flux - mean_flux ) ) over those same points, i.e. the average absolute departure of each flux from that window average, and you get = 1.6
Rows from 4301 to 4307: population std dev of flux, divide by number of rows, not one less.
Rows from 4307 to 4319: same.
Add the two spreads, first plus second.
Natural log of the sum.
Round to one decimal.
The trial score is 1.3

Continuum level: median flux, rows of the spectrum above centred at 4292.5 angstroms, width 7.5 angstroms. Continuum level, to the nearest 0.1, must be 16.6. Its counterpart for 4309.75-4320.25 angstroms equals 19.9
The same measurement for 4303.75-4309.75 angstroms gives 13.1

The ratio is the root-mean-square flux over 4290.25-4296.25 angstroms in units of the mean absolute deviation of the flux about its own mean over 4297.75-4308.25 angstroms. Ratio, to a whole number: 32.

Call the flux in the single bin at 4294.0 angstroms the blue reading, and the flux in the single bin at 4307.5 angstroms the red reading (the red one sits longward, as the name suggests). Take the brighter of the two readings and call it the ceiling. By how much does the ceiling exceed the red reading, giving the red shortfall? 3.9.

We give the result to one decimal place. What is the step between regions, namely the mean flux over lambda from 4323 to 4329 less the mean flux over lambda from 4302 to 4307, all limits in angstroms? 5.1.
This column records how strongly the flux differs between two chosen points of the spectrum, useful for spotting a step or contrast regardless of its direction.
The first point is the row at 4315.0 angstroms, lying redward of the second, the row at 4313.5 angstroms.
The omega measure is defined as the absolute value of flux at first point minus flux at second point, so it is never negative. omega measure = 2.0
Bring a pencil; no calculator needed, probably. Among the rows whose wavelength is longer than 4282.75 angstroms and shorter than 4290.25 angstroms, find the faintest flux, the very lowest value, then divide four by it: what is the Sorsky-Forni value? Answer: 0.24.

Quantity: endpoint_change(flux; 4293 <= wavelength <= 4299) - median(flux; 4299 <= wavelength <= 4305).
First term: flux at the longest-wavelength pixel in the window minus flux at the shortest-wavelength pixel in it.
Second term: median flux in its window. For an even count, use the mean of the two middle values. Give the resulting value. -16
